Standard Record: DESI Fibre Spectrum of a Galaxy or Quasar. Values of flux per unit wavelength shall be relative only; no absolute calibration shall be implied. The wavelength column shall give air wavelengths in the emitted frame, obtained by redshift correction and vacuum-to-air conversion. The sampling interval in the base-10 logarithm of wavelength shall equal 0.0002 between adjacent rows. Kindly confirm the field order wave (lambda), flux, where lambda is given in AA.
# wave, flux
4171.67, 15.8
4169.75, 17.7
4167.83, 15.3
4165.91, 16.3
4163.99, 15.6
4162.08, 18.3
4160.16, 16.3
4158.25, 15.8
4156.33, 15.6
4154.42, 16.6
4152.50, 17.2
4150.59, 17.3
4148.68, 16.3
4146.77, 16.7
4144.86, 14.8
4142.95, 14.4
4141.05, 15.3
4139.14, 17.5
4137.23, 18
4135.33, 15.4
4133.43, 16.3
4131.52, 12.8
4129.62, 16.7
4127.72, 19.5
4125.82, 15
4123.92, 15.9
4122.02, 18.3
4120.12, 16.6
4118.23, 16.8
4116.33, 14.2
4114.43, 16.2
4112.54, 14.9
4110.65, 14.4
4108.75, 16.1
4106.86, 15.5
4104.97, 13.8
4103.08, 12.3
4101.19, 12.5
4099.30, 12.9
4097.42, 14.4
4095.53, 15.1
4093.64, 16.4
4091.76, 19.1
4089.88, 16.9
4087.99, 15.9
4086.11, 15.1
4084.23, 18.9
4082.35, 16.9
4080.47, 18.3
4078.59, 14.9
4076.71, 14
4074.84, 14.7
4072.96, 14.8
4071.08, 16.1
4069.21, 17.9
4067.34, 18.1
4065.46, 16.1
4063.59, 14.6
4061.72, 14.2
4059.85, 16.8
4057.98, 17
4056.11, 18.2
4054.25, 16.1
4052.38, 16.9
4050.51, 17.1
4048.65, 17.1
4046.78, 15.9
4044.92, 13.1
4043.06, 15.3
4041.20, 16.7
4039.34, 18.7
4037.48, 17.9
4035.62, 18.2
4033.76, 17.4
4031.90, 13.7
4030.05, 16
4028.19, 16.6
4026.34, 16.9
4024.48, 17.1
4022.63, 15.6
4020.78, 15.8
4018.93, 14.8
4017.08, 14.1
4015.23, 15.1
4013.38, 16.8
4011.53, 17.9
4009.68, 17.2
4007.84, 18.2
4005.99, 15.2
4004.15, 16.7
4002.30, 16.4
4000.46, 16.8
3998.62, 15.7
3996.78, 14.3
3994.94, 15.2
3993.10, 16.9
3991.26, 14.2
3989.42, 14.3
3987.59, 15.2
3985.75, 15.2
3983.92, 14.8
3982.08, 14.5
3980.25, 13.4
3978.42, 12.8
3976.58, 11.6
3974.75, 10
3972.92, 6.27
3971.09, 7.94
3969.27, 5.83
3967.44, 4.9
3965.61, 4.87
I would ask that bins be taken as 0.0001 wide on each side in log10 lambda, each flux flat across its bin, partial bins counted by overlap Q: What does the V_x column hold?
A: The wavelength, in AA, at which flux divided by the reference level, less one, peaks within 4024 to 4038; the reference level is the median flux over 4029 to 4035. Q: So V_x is 4035.62 AA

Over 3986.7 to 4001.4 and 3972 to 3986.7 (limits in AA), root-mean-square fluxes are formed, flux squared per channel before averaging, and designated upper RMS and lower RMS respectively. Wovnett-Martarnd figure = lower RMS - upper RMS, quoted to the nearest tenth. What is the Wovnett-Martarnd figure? -2.7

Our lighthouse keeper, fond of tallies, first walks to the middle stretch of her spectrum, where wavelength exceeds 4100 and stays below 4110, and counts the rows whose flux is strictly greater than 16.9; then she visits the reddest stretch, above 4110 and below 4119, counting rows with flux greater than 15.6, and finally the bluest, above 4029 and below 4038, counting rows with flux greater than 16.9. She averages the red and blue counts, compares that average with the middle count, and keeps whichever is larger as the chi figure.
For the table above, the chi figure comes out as 2.5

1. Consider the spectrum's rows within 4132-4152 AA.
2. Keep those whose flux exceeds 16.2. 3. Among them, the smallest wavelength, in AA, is 4133.43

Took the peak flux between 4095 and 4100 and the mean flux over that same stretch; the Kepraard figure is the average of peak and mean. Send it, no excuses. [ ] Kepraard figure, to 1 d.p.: 14.6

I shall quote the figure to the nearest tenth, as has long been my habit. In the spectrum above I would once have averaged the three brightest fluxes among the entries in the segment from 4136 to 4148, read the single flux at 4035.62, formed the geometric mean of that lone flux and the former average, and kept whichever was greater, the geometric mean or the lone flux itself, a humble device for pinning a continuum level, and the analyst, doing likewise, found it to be 18.2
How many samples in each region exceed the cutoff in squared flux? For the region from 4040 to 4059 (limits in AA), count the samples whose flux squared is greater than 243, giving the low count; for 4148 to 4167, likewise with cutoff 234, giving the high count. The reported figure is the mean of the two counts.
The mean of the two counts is 9.0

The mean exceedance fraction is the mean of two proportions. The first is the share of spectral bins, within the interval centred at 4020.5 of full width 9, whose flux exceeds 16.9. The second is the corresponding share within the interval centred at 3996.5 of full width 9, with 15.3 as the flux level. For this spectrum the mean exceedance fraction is 0.40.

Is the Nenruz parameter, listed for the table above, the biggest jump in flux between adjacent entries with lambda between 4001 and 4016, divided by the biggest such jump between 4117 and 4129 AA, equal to 0.67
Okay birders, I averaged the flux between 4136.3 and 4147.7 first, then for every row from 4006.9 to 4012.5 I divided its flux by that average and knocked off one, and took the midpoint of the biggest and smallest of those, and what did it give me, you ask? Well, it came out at 0.10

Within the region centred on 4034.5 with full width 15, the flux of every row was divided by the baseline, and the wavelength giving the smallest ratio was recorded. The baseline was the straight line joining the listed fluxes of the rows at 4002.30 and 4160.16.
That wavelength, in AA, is 4031.90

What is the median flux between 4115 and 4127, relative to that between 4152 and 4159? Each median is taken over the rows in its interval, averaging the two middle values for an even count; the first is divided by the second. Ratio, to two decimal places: 1.00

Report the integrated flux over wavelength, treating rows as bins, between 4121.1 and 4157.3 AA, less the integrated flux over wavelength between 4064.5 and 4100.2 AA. 14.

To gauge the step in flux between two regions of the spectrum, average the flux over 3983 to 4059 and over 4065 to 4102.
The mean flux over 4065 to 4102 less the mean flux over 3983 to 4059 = -0.20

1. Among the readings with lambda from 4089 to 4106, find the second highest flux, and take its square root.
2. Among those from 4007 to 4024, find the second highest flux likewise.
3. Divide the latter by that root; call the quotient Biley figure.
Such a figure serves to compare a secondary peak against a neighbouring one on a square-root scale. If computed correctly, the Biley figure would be 4.35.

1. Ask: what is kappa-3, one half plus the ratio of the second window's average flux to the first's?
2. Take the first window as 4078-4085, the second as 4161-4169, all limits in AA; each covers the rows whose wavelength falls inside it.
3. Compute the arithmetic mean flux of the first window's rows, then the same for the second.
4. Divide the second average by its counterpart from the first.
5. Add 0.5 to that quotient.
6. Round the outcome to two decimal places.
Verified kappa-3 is 1.45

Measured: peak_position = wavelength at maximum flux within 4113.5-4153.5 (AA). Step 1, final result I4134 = 4127.72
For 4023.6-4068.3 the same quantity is 4039.34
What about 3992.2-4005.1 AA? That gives 3993.10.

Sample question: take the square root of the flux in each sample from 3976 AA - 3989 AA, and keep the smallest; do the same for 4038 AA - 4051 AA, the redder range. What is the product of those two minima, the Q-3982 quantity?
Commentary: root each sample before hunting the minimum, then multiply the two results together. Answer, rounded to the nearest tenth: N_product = 12.3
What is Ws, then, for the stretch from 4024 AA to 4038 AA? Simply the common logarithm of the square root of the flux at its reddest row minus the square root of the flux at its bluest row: -1.02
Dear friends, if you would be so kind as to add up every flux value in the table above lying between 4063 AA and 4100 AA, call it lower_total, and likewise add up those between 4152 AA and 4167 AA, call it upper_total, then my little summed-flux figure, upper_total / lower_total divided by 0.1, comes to 4.1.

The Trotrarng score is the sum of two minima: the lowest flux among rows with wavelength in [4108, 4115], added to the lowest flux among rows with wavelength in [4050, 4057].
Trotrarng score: 30.5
